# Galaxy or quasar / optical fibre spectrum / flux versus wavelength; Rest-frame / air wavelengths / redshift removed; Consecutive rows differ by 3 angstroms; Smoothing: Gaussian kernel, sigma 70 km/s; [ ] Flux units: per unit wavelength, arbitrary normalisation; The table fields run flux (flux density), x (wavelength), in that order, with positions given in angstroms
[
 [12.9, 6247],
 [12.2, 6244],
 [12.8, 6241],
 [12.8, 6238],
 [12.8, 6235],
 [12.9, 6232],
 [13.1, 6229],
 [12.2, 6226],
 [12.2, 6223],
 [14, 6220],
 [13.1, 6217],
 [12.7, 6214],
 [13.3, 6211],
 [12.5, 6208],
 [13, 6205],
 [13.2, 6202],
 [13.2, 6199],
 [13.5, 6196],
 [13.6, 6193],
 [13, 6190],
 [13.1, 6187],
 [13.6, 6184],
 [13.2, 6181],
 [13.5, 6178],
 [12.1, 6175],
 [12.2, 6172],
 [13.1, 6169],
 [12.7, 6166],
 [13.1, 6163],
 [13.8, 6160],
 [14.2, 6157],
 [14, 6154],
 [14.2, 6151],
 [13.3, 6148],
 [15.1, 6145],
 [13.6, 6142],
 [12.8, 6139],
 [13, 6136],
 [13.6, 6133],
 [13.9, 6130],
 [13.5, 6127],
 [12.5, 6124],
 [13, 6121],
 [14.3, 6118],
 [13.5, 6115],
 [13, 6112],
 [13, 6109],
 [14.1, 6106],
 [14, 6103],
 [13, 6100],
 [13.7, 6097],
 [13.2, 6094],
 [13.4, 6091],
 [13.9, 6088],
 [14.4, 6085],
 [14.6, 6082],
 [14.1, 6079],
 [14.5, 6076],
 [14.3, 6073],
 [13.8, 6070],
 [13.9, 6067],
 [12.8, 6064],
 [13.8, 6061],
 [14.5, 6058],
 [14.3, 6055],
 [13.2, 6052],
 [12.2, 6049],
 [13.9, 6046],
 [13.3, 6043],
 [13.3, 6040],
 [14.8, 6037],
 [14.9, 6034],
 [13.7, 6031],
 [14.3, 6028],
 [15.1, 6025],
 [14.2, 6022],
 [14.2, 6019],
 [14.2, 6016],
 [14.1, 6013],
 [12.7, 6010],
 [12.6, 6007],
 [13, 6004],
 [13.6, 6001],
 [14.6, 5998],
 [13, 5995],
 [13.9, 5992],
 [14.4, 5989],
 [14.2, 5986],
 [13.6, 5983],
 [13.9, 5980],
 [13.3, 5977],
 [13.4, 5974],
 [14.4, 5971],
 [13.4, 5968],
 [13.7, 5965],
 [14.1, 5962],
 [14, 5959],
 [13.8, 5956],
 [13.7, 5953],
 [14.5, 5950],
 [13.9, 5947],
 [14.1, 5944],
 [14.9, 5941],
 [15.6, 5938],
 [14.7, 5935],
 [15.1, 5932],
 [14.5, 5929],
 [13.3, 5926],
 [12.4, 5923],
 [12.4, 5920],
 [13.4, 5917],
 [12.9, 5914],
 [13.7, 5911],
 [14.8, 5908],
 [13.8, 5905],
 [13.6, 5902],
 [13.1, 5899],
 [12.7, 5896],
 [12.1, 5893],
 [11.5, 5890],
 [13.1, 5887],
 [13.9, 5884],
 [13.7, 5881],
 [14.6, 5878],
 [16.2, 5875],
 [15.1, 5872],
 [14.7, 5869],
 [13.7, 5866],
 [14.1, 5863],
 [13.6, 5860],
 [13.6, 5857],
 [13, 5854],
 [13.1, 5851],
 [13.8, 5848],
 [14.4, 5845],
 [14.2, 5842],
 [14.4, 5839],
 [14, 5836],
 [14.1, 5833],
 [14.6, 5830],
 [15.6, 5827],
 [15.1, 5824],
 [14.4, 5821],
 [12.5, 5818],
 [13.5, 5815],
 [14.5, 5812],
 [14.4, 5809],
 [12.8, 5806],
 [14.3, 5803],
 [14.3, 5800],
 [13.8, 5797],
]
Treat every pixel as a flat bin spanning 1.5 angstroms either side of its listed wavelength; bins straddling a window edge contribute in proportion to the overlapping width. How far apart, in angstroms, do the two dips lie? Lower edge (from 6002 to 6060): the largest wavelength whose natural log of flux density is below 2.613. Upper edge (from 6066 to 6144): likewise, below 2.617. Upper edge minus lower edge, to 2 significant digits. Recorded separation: 90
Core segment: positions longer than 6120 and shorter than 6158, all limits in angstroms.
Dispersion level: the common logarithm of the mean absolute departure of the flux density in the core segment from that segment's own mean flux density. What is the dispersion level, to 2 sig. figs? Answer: -0.27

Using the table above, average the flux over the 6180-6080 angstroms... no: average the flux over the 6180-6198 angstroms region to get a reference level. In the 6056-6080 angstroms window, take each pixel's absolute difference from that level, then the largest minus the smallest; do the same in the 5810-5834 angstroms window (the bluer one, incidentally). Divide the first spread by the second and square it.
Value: 0.1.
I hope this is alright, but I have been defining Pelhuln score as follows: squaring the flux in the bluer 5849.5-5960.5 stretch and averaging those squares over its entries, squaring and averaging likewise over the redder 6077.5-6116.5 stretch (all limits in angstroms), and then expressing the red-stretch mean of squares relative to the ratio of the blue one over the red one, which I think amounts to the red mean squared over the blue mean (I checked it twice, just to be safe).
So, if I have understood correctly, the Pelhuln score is 184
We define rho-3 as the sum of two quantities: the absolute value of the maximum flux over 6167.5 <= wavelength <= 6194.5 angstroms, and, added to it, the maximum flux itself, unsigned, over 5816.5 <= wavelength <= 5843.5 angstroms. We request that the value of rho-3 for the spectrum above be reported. 29.2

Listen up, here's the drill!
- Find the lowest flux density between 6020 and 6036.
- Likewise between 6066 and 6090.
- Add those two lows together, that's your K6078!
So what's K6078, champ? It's 27.5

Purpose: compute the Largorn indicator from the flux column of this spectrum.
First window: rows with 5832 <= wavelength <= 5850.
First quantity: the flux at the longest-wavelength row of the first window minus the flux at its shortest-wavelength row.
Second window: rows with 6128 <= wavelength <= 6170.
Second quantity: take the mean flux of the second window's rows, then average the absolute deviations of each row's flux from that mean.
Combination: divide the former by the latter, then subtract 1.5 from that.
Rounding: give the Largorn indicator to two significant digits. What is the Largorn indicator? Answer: -2.1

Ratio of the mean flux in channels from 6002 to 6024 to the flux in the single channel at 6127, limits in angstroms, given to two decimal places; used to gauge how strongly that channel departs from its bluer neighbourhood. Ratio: 1.01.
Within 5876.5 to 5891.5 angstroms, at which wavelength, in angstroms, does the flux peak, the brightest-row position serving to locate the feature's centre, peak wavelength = 5878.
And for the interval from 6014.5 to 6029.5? 6025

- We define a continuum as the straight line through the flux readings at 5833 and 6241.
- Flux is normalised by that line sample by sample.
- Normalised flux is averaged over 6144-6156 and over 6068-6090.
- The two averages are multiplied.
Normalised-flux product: 1.15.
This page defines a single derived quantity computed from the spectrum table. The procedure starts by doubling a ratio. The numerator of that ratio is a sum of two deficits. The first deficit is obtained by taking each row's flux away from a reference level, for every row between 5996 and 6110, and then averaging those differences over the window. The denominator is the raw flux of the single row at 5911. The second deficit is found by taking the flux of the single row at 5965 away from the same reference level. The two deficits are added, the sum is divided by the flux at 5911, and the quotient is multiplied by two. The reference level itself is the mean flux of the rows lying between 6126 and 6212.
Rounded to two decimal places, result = -0.12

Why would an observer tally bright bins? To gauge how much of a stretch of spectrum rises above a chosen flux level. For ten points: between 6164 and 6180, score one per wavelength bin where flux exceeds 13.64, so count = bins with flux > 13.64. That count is 0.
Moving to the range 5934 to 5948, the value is 5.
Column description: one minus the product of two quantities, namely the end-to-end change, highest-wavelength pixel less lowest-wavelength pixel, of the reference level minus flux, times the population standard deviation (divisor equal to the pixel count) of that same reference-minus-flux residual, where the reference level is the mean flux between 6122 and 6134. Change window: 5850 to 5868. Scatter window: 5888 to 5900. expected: 1.4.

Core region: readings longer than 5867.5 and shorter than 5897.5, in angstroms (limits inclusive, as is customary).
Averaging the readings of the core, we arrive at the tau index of 13.8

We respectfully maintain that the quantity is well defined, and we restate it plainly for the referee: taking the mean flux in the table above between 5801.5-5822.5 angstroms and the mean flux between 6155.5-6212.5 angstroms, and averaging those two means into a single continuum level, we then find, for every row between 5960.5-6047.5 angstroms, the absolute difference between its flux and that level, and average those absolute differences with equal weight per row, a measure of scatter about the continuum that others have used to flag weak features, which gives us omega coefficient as 0.61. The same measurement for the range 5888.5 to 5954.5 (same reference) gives 0.88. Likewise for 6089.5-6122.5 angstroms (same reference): 0.41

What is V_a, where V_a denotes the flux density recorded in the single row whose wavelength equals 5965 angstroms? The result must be 13.7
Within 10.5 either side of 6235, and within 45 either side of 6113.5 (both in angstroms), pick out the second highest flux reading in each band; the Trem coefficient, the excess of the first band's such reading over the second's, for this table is -1.7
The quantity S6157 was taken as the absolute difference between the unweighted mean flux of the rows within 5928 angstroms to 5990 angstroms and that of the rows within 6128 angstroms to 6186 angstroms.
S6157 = 0.73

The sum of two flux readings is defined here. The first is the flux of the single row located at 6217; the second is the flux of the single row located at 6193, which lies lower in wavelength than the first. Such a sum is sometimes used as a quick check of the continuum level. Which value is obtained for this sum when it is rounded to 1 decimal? 26.7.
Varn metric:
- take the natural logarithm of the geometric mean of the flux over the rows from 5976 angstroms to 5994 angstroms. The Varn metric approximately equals 2.63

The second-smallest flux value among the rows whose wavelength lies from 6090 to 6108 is 13.2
